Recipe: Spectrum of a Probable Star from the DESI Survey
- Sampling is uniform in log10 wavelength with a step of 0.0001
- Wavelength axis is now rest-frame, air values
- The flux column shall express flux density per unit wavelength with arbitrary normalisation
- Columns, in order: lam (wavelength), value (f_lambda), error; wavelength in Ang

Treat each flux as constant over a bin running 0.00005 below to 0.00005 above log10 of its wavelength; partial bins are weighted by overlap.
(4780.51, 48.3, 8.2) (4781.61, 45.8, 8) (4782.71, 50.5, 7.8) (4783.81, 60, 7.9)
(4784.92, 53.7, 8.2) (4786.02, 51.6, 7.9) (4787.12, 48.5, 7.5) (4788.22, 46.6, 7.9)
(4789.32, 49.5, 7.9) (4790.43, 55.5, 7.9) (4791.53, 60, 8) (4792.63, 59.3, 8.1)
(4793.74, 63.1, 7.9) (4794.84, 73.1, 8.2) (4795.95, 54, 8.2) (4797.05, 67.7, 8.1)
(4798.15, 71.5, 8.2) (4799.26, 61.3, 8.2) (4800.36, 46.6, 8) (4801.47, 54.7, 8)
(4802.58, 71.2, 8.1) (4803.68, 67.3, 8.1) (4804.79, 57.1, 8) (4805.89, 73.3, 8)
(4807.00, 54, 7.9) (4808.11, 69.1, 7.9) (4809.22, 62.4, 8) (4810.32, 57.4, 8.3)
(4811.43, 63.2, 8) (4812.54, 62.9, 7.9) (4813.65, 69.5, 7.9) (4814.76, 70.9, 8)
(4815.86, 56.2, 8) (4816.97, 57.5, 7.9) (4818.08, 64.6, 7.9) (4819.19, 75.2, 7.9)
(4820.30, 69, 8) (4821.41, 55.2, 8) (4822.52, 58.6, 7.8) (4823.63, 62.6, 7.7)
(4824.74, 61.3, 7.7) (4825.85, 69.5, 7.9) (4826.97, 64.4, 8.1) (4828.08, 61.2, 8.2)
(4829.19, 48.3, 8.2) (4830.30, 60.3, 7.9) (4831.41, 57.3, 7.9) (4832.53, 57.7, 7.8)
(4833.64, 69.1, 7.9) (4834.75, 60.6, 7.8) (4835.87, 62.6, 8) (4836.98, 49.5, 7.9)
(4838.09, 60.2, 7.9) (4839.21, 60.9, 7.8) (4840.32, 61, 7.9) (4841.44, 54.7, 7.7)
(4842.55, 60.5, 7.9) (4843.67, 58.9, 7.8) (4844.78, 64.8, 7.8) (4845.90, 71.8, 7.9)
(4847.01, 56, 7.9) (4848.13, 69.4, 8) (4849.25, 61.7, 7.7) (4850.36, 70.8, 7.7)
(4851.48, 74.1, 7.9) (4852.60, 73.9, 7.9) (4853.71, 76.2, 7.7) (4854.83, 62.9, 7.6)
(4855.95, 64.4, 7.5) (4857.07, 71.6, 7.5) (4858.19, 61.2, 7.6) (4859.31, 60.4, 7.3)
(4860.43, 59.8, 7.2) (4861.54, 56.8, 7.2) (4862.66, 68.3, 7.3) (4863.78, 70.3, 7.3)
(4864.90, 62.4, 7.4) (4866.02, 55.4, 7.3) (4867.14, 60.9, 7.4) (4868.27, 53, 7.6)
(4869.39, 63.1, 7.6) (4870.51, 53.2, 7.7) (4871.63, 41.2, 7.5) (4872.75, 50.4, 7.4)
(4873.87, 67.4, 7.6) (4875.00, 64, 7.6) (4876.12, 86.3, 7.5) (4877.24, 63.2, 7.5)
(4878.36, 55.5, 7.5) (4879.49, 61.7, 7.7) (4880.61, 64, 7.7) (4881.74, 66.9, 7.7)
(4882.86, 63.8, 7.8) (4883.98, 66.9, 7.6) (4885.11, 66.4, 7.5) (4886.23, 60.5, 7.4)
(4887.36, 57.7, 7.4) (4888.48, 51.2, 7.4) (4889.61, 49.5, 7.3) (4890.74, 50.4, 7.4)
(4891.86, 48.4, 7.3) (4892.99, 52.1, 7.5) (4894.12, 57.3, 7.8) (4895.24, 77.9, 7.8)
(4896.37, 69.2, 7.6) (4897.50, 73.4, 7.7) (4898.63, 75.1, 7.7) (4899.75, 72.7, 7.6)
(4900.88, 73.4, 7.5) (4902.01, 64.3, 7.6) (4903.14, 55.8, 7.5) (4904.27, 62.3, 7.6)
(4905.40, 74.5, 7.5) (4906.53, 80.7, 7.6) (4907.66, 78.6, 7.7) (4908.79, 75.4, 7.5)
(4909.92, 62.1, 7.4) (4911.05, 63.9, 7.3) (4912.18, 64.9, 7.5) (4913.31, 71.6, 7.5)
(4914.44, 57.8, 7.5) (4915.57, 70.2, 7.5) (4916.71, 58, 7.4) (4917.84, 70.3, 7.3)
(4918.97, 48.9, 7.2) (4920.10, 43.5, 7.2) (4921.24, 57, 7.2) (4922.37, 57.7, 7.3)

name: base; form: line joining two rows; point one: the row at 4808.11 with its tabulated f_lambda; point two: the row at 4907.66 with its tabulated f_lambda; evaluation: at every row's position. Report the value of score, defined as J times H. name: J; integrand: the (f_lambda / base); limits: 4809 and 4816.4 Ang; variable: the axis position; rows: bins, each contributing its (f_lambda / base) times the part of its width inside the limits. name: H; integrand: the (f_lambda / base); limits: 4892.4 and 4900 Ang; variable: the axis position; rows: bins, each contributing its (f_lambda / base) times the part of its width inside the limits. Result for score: 45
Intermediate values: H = 6.67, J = 6.7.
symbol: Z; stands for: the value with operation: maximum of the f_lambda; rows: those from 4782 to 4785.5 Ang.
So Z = 60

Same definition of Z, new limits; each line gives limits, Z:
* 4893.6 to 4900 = 77.9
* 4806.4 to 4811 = 69.1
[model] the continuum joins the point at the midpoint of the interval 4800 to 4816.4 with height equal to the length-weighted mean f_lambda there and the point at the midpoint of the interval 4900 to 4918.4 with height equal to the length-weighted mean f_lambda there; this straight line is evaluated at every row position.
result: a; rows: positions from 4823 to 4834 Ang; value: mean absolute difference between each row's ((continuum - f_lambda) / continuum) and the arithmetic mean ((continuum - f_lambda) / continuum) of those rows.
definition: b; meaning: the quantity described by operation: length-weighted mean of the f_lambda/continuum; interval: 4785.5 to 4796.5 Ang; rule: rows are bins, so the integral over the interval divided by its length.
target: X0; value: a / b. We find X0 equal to 0.074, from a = 0.068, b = 0.91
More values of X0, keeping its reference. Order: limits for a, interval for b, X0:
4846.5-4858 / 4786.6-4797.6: 0.090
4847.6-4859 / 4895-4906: 0.073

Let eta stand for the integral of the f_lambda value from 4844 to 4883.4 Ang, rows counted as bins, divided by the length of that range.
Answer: 63.6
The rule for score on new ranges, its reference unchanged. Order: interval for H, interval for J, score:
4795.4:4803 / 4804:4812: 49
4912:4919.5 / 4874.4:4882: 39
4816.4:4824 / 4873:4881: 47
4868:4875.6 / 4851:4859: 43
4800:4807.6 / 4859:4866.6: 43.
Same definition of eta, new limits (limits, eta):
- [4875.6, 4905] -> 63.3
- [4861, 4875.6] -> 59.0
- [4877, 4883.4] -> 62.5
